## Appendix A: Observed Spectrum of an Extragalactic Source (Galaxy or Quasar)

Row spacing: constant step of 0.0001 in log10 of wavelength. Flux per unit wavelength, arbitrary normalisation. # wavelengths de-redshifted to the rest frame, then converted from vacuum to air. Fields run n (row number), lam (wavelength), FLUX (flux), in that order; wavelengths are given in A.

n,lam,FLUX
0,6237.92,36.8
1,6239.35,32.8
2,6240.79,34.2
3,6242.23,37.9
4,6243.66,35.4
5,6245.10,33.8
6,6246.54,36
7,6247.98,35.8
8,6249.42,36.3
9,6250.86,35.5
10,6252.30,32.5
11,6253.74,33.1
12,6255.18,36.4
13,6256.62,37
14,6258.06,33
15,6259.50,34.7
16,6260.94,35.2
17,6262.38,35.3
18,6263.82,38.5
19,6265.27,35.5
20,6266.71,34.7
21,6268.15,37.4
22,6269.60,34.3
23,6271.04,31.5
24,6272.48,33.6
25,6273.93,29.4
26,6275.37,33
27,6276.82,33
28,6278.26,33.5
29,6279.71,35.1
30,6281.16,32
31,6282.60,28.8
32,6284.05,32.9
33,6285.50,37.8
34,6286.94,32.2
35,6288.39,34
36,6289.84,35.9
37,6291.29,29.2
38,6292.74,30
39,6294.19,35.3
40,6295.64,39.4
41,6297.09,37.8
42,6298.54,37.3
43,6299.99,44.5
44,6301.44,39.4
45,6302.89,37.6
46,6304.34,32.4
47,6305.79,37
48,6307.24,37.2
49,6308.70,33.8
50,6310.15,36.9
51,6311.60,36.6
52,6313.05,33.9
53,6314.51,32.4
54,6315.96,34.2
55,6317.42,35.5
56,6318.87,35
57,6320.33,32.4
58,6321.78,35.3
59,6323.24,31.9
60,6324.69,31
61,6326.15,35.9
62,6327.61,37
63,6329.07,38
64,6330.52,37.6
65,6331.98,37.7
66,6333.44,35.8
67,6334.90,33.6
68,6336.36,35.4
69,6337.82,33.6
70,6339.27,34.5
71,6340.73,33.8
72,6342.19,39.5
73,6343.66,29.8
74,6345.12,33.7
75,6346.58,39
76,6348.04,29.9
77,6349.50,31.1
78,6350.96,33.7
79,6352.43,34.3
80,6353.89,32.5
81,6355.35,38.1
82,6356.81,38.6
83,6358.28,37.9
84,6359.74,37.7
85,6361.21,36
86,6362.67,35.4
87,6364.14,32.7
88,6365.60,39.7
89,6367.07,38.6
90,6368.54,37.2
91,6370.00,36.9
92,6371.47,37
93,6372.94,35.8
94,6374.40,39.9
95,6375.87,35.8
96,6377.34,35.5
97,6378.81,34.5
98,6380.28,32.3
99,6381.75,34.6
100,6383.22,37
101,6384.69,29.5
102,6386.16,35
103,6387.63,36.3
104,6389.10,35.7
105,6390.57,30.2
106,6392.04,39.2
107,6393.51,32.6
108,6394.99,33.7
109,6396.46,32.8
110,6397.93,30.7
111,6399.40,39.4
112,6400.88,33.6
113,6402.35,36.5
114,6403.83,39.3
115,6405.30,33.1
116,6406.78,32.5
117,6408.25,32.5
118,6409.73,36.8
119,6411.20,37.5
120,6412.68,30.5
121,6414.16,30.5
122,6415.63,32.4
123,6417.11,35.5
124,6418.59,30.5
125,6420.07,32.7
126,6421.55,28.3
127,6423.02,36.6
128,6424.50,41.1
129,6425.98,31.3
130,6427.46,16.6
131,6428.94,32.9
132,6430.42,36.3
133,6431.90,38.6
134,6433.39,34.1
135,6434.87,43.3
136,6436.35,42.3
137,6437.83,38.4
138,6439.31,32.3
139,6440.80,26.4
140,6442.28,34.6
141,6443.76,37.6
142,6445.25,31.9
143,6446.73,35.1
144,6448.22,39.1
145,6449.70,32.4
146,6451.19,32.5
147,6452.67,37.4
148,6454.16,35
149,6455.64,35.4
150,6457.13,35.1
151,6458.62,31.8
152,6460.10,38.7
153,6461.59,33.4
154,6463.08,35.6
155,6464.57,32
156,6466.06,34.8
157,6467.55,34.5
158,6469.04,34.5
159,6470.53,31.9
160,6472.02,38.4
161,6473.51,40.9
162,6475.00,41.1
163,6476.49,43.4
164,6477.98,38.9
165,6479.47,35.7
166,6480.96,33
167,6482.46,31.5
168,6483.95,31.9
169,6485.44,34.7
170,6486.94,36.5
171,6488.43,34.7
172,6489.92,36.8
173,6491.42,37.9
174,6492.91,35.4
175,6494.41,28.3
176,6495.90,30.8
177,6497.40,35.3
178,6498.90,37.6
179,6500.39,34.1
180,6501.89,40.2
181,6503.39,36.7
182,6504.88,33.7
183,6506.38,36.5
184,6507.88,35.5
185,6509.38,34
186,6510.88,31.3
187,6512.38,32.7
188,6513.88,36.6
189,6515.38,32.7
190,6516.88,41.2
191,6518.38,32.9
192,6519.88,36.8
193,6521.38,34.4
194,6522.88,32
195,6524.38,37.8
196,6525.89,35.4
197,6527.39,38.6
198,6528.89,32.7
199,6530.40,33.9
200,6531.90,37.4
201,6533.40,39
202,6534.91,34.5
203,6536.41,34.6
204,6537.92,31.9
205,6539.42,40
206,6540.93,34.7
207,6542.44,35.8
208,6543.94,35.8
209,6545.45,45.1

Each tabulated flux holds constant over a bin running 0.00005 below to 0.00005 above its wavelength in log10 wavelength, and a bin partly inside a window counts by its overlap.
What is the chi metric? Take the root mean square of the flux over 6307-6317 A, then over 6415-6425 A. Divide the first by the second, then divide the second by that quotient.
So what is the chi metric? 33.2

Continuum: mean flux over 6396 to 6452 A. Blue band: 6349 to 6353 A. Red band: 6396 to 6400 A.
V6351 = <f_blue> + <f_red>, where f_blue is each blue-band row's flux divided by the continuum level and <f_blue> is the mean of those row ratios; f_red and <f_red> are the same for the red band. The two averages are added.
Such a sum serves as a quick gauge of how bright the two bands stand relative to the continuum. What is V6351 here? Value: 1.97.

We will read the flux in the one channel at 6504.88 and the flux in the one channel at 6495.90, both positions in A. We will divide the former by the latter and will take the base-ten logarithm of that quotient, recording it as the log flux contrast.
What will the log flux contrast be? 0.04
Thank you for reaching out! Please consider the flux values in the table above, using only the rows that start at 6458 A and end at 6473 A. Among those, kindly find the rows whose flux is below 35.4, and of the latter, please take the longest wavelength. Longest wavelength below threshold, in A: 6470.53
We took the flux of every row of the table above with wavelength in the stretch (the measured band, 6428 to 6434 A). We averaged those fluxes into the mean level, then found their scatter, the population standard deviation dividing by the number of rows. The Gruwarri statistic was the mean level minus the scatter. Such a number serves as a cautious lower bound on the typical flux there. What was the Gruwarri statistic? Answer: 33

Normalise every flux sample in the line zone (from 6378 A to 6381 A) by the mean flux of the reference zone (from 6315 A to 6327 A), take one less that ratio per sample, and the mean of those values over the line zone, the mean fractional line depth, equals 0.01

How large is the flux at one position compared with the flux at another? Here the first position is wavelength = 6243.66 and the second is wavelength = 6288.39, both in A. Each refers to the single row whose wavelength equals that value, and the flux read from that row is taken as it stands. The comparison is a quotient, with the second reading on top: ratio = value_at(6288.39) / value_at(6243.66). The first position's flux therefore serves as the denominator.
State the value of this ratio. 0.96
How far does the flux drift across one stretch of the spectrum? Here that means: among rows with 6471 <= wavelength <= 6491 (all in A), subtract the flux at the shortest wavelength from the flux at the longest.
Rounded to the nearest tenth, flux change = -1.6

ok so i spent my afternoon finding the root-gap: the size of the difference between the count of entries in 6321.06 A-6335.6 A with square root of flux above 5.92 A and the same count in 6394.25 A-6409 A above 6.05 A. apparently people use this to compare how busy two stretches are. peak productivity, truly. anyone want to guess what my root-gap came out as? 5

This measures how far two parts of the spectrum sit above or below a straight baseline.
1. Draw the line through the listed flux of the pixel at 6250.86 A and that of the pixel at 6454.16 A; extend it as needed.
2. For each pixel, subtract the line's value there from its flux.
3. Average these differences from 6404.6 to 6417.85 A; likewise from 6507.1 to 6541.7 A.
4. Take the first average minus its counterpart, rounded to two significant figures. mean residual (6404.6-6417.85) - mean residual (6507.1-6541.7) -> -2.0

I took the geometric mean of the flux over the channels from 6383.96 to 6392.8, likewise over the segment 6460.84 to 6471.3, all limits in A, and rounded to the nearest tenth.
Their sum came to 67.9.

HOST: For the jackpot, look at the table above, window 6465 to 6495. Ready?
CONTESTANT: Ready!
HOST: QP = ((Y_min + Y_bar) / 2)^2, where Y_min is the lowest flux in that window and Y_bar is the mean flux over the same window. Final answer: 1025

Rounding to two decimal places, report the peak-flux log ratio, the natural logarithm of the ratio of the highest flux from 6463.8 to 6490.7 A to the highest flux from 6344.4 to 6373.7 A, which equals 0.09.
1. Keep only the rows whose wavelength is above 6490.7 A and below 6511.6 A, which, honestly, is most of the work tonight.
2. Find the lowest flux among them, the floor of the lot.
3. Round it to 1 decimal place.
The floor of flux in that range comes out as 28.3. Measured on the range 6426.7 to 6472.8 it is 16.6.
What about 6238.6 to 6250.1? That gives 32.8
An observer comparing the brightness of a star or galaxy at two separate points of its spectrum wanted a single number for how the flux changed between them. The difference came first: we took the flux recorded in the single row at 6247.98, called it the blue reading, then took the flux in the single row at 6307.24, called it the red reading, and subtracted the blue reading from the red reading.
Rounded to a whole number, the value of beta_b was 1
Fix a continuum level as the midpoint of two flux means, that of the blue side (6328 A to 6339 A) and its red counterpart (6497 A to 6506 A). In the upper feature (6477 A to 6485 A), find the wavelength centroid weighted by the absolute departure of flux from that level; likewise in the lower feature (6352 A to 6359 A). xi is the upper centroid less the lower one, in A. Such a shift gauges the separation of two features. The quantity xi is 126.5 A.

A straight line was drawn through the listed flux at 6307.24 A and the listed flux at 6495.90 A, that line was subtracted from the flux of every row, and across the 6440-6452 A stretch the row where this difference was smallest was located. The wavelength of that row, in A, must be 6440.80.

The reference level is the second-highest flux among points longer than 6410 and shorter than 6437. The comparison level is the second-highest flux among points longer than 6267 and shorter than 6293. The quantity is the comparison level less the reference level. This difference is -4.9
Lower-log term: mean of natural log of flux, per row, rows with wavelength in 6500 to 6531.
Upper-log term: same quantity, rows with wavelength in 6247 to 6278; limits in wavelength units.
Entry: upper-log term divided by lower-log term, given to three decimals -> 0.995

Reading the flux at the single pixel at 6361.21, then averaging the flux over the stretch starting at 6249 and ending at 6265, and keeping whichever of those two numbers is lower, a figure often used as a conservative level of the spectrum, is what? 35.2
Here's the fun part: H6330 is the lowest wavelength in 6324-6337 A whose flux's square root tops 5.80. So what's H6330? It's 6326.15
